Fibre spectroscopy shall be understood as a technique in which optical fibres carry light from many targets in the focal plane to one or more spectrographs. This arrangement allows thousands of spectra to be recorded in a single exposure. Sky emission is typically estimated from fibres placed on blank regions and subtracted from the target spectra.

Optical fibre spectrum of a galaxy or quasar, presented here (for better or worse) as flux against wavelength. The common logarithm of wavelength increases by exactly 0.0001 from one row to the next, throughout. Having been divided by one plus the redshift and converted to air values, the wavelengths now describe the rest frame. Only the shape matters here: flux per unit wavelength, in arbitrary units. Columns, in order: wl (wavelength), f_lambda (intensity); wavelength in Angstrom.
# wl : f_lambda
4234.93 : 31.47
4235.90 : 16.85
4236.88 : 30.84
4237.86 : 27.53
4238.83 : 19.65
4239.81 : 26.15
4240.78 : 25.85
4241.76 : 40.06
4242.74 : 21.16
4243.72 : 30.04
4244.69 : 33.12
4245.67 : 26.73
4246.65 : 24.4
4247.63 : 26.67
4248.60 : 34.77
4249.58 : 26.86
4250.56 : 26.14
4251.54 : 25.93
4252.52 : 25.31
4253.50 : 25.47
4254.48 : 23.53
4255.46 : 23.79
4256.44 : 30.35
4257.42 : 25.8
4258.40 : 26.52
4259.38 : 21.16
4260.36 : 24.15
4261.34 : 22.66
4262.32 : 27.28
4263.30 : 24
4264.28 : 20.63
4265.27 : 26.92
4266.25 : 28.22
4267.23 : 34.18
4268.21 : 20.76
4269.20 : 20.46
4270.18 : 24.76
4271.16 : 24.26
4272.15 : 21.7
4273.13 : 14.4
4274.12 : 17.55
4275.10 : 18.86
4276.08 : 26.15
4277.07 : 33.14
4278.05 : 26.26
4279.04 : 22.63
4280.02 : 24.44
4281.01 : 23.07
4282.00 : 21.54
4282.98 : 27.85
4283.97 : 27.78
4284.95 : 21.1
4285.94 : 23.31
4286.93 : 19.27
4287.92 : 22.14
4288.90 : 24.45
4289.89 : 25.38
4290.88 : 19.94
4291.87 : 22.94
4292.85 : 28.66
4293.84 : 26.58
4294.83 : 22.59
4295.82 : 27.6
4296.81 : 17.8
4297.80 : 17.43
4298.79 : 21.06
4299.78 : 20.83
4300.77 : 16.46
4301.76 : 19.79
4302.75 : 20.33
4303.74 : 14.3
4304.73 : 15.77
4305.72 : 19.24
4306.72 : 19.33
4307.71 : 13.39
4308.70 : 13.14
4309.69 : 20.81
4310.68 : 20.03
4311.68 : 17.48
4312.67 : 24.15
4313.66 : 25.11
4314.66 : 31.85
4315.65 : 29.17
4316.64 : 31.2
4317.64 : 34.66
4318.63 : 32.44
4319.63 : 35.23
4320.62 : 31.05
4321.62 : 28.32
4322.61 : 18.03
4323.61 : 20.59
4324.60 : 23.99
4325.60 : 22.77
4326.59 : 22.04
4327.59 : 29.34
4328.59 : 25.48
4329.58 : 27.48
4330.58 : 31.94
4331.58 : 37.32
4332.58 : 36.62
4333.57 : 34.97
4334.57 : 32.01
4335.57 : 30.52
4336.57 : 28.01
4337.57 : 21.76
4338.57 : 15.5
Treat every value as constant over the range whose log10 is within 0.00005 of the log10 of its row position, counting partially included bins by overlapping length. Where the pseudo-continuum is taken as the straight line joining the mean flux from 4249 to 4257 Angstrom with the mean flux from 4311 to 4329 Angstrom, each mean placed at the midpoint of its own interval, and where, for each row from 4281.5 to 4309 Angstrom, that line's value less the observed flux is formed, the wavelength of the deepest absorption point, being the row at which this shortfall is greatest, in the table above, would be 4308.70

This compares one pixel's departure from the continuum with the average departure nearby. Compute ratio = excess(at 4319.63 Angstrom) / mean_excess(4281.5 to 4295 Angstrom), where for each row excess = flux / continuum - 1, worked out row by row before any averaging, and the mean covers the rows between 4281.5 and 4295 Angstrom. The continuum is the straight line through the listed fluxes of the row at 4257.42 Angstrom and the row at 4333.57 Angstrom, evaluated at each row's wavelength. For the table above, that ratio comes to -0.3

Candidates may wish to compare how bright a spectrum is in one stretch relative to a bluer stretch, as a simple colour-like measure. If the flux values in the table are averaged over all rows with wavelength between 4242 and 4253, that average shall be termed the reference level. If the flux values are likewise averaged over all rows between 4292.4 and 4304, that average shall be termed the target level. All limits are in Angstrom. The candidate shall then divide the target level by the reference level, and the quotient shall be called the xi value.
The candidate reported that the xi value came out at 0.77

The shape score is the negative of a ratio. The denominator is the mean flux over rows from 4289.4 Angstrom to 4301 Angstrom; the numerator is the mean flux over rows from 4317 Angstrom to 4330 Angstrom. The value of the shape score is -1.21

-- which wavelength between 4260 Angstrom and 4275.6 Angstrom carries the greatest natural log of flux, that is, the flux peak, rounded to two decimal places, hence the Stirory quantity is 4267.23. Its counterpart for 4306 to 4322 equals 4319.63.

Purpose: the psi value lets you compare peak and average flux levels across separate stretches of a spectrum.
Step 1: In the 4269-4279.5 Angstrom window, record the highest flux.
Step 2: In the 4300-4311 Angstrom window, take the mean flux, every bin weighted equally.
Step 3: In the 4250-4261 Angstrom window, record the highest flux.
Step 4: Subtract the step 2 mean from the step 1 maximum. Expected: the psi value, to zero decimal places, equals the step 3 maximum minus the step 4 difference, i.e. 15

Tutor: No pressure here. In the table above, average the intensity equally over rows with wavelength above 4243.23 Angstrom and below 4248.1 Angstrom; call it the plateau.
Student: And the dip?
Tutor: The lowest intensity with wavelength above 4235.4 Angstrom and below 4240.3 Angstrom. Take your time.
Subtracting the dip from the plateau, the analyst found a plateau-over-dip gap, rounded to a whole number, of 11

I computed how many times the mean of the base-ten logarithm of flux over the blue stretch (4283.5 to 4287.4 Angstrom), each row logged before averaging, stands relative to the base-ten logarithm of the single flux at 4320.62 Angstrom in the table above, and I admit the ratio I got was 0.91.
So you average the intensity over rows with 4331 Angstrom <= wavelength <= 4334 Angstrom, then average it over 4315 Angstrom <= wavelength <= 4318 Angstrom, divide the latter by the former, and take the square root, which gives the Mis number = 0.93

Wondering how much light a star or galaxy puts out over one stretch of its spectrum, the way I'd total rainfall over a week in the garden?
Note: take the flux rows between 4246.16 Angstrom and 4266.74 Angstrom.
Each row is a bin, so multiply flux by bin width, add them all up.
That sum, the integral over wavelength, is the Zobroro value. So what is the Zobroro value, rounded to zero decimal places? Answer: 530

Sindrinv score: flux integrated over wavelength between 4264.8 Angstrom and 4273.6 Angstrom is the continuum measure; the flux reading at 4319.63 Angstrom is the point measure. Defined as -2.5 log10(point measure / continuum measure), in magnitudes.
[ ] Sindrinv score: 1.9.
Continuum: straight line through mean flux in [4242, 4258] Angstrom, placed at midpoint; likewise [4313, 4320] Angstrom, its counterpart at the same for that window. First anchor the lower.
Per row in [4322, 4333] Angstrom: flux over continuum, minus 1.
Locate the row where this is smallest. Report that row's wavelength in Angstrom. 4322.61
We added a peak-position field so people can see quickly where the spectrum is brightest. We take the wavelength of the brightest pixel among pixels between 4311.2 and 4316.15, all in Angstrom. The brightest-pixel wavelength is 4314.66 Angstrom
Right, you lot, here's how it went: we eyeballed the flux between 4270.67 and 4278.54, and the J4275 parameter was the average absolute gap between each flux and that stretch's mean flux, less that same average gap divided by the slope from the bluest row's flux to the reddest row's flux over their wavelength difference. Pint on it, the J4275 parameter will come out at -11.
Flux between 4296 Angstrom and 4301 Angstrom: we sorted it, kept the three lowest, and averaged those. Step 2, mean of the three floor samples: 17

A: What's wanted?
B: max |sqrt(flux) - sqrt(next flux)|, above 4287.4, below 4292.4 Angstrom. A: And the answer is 0.57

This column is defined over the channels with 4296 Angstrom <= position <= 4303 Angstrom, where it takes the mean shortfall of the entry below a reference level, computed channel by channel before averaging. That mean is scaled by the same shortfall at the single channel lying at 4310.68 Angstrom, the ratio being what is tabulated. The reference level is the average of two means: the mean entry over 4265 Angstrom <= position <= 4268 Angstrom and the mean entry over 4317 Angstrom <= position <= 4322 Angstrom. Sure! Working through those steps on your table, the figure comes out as 1.1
